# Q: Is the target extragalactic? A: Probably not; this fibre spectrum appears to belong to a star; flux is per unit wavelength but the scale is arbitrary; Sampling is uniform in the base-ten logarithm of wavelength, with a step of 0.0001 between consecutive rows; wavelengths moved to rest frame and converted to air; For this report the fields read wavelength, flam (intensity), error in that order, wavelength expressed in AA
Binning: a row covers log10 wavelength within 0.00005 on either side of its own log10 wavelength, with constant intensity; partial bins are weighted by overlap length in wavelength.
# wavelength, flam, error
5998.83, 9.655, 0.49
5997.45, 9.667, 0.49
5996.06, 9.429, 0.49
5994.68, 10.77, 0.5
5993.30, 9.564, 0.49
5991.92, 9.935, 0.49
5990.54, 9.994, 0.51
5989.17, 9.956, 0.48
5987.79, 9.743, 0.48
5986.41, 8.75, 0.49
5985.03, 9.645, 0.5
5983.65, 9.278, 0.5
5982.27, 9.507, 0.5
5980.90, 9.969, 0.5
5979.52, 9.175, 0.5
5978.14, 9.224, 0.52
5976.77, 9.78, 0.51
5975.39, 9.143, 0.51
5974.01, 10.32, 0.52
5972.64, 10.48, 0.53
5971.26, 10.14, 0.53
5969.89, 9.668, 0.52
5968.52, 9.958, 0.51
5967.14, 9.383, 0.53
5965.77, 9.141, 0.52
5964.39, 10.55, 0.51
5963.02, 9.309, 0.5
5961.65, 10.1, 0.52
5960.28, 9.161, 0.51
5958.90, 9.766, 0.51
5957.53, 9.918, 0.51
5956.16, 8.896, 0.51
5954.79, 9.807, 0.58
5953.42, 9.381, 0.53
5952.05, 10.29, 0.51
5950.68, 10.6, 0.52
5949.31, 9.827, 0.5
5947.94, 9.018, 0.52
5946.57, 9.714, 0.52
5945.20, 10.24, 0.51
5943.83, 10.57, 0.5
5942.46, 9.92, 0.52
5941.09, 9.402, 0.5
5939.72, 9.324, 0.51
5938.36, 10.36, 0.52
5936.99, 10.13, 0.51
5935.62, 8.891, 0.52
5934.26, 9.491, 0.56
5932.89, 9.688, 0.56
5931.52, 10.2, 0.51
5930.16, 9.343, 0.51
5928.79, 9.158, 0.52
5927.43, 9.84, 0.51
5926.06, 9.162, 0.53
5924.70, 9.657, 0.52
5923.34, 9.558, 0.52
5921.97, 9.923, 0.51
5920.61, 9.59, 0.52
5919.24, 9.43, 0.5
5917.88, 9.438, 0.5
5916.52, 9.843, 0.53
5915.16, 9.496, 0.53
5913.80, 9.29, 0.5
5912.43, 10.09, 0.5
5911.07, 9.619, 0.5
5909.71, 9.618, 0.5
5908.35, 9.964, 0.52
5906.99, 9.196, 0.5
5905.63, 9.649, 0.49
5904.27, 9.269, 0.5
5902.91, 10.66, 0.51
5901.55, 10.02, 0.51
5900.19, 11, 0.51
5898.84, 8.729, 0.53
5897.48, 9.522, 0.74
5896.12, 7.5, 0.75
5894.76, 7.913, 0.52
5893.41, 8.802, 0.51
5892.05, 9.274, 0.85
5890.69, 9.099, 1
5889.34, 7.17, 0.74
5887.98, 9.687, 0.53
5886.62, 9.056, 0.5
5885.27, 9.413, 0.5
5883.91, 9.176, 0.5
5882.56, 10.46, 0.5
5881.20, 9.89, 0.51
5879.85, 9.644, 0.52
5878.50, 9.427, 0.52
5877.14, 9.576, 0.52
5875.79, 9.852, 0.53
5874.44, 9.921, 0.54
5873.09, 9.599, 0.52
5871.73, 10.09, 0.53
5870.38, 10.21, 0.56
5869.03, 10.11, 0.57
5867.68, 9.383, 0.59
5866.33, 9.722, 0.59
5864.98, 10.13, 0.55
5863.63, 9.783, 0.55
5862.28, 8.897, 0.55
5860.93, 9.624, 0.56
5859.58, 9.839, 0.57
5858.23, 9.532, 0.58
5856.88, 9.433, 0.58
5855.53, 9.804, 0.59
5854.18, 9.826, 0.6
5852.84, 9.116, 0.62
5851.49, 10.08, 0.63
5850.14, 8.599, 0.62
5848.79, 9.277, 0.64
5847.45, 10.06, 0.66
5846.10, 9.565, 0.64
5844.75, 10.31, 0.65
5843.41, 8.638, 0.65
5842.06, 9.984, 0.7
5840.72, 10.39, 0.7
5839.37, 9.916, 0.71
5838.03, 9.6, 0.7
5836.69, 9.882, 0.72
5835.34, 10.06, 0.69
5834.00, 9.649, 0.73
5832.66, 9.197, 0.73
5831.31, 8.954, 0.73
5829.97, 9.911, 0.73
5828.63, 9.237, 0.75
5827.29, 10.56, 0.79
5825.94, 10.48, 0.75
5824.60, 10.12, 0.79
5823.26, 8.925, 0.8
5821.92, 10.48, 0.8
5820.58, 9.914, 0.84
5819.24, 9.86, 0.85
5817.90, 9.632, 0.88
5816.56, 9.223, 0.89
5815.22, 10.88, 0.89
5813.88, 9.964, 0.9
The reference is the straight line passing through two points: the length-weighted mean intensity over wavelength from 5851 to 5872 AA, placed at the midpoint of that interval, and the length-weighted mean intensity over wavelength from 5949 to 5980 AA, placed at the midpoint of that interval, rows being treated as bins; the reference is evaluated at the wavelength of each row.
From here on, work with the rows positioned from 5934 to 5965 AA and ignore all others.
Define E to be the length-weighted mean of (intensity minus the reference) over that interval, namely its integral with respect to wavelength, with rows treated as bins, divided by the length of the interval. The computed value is 0.03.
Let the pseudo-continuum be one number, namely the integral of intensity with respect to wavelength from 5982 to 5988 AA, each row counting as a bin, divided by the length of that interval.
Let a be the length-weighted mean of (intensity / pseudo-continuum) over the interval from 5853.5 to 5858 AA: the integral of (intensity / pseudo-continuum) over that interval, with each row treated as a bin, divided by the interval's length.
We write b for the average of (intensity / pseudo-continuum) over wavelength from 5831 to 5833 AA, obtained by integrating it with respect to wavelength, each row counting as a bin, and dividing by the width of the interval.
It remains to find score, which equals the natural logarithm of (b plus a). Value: 0.696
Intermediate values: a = 1.04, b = 0.97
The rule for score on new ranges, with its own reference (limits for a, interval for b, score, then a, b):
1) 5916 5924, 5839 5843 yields 0.743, 1.03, 1.07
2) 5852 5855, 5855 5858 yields 0.717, 1.02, 1.03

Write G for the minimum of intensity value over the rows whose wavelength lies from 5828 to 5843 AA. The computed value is 8.954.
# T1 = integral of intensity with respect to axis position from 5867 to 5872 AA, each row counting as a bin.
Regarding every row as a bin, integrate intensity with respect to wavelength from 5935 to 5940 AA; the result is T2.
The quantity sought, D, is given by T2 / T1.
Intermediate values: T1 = 49.7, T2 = 48.6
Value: 0.98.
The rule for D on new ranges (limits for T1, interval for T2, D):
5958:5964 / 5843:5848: 0.84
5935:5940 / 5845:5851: 1.17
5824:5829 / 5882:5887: 0.94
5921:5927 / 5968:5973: 0.87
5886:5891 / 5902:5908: 1.34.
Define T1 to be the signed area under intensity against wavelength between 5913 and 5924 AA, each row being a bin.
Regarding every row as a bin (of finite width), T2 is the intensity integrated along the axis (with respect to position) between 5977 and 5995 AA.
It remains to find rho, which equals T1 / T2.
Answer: 0.61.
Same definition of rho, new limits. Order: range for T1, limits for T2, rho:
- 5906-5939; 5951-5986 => 0.94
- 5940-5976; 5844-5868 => 1.53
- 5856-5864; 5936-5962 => 0.30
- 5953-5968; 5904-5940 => 0.42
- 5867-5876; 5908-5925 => 0.54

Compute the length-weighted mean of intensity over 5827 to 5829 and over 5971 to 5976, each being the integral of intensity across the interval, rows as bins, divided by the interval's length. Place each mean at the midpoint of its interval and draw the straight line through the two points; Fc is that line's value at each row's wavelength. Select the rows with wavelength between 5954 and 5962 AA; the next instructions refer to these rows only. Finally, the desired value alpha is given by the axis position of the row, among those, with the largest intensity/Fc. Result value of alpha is 5961.65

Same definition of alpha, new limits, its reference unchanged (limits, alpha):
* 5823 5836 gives 5827.29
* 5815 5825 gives 5815.22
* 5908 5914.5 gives 5912.43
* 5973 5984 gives 5974.01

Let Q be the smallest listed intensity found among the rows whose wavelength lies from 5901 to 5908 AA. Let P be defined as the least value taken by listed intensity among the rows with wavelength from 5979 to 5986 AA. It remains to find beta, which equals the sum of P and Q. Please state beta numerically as 18.4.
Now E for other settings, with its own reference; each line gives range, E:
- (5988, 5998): 0.15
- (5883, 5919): -0.39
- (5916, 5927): -0.15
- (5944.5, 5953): 0.19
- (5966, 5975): 0.18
